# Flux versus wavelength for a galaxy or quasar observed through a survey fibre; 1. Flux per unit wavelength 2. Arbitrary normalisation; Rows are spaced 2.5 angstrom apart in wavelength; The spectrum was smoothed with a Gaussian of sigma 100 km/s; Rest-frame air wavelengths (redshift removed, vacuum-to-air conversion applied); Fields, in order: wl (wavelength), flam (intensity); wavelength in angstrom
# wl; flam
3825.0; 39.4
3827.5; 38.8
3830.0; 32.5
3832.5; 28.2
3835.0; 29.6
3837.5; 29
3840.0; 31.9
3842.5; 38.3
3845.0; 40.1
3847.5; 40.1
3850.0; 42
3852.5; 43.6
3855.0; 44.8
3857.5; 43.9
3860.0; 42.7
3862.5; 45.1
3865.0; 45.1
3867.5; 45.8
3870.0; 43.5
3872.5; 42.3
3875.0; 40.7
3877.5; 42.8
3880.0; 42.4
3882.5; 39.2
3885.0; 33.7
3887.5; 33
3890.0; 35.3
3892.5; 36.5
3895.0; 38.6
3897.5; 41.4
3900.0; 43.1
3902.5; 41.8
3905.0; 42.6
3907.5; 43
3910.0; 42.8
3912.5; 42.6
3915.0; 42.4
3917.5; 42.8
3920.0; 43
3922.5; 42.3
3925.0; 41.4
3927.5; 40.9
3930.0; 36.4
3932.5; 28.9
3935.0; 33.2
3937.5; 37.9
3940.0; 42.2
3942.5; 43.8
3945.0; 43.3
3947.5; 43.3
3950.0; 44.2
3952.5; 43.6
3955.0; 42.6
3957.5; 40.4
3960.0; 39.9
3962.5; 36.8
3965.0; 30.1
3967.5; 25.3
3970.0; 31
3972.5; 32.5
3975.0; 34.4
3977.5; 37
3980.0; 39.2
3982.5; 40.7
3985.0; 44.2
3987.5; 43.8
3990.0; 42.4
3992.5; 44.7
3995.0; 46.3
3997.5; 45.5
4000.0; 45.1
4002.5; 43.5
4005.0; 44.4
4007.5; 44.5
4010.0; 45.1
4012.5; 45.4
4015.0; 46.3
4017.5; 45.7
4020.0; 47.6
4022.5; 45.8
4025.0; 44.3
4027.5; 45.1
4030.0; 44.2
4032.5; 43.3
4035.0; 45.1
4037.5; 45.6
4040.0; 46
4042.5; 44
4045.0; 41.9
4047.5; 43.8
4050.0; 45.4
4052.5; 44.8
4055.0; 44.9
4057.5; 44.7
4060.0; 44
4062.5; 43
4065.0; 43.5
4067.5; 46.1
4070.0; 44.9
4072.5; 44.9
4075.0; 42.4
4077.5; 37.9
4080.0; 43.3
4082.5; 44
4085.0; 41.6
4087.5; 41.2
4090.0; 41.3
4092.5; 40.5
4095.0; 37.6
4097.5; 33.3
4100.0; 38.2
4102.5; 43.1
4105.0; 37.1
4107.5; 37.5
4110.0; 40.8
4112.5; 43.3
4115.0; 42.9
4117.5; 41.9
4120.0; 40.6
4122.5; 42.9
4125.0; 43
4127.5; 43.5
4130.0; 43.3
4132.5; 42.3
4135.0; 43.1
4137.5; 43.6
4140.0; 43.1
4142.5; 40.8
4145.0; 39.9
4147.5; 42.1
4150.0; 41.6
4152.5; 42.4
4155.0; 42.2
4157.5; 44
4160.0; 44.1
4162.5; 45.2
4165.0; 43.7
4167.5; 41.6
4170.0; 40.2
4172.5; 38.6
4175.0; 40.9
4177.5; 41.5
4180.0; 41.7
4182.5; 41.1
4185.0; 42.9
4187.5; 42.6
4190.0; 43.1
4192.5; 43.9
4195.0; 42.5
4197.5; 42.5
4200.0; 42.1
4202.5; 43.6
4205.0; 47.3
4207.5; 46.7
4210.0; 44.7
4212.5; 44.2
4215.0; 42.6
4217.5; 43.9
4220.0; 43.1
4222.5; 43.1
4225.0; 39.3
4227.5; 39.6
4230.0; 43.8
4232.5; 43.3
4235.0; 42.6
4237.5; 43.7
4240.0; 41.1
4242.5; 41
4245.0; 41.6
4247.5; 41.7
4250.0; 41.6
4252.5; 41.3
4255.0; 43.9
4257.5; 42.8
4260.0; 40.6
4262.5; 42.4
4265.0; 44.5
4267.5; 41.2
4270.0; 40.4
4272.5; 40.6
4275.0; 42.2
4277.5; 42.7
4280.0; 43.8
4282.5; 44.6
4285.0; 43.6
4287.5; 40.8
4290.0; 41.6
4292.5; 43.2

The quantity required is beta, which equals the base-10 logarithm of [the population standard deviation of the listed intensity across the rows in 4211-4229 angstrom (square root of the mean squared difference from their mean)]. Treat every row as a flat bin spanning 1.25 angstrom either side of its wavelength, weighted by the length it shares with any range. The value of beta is 0.3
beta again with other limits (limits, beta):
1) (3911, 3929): -0.1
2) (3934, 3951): 0.6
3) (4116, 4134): 0.0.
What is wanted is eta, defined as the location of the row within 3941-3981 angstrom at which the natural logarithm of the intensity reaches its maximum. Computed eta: 3950.0 angstrom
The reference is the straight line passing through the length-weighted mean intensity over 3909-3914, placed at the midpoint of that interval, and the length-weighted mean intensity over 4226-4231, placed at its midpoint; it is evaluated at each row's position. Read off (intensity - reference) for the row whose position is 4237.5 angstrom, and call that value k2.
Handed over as 2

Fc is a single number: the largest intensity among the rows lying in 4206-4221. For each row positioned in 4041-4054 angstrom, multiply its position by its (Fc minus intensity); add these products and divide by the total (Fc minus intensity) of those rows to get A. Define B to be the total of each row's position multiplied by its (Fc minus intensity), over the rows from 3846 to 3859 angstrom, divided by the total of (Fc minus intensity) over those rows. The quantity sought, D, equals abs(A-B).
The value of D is 195.4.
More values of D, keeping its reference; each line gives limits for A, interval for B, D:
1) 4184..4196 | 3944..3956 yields 239.8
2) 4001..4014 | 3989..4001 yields 13.1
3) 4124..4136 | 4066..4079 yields 54.9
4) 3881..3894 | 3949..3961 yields 68.6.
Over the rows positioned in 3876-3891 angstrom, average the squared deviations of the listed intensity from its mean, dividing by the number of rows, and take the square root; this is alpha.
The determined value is 4.0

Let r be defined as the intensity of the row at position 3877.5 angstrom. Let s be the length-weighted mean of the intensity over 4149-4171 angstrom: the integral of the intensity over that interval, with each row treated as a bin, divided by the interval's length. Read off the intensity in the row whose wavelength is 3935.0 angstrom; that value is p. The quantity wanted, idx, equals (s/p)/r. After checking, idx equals 0.030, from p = 33.2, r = 42.8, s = 42.8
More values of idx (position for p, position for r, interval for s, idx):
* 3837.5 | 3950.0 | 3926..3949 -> 0.030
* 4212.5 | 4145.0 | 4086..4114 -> 0.022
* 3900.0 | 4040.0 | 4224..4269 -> 0.021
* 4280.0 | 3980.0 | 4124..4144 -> 0.025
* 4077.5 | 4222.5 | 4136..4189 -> 0.026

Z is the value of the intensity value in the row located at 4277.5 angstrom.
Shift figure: 42.7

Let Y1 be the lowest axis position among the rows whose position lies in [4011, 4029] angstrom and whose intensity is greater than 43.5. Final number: 4012.5 angstrom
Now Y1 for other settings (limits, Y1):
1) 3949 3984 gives 3950.0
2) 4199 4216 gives 4202.5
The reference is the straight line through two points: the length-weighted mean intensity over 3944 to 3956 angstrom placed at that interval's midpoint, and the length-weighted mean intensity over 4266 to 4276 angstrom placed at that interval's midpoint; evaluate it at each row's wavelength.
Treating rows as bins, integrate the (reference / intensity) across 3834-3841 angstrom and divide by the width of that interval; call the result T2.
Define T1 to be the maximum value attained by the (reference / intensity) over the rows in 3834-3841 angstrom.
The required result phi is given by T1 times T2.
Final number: 2.24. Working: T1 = 1.52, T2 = 1.47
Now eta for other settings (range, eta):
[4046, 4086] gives 4067.5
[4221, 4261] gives 4255.0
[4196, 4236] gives 4205.0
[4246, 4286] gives 4282.5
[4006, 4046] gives 4020.0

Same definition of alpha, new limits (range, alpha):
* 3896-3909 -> 0.7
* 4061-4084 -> 2.2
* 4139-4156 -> 1.0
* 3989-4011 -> 1.1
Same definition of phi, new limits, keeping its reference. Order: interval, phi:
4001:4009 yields 0.96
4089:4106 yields 1.40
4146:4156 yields 1.01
